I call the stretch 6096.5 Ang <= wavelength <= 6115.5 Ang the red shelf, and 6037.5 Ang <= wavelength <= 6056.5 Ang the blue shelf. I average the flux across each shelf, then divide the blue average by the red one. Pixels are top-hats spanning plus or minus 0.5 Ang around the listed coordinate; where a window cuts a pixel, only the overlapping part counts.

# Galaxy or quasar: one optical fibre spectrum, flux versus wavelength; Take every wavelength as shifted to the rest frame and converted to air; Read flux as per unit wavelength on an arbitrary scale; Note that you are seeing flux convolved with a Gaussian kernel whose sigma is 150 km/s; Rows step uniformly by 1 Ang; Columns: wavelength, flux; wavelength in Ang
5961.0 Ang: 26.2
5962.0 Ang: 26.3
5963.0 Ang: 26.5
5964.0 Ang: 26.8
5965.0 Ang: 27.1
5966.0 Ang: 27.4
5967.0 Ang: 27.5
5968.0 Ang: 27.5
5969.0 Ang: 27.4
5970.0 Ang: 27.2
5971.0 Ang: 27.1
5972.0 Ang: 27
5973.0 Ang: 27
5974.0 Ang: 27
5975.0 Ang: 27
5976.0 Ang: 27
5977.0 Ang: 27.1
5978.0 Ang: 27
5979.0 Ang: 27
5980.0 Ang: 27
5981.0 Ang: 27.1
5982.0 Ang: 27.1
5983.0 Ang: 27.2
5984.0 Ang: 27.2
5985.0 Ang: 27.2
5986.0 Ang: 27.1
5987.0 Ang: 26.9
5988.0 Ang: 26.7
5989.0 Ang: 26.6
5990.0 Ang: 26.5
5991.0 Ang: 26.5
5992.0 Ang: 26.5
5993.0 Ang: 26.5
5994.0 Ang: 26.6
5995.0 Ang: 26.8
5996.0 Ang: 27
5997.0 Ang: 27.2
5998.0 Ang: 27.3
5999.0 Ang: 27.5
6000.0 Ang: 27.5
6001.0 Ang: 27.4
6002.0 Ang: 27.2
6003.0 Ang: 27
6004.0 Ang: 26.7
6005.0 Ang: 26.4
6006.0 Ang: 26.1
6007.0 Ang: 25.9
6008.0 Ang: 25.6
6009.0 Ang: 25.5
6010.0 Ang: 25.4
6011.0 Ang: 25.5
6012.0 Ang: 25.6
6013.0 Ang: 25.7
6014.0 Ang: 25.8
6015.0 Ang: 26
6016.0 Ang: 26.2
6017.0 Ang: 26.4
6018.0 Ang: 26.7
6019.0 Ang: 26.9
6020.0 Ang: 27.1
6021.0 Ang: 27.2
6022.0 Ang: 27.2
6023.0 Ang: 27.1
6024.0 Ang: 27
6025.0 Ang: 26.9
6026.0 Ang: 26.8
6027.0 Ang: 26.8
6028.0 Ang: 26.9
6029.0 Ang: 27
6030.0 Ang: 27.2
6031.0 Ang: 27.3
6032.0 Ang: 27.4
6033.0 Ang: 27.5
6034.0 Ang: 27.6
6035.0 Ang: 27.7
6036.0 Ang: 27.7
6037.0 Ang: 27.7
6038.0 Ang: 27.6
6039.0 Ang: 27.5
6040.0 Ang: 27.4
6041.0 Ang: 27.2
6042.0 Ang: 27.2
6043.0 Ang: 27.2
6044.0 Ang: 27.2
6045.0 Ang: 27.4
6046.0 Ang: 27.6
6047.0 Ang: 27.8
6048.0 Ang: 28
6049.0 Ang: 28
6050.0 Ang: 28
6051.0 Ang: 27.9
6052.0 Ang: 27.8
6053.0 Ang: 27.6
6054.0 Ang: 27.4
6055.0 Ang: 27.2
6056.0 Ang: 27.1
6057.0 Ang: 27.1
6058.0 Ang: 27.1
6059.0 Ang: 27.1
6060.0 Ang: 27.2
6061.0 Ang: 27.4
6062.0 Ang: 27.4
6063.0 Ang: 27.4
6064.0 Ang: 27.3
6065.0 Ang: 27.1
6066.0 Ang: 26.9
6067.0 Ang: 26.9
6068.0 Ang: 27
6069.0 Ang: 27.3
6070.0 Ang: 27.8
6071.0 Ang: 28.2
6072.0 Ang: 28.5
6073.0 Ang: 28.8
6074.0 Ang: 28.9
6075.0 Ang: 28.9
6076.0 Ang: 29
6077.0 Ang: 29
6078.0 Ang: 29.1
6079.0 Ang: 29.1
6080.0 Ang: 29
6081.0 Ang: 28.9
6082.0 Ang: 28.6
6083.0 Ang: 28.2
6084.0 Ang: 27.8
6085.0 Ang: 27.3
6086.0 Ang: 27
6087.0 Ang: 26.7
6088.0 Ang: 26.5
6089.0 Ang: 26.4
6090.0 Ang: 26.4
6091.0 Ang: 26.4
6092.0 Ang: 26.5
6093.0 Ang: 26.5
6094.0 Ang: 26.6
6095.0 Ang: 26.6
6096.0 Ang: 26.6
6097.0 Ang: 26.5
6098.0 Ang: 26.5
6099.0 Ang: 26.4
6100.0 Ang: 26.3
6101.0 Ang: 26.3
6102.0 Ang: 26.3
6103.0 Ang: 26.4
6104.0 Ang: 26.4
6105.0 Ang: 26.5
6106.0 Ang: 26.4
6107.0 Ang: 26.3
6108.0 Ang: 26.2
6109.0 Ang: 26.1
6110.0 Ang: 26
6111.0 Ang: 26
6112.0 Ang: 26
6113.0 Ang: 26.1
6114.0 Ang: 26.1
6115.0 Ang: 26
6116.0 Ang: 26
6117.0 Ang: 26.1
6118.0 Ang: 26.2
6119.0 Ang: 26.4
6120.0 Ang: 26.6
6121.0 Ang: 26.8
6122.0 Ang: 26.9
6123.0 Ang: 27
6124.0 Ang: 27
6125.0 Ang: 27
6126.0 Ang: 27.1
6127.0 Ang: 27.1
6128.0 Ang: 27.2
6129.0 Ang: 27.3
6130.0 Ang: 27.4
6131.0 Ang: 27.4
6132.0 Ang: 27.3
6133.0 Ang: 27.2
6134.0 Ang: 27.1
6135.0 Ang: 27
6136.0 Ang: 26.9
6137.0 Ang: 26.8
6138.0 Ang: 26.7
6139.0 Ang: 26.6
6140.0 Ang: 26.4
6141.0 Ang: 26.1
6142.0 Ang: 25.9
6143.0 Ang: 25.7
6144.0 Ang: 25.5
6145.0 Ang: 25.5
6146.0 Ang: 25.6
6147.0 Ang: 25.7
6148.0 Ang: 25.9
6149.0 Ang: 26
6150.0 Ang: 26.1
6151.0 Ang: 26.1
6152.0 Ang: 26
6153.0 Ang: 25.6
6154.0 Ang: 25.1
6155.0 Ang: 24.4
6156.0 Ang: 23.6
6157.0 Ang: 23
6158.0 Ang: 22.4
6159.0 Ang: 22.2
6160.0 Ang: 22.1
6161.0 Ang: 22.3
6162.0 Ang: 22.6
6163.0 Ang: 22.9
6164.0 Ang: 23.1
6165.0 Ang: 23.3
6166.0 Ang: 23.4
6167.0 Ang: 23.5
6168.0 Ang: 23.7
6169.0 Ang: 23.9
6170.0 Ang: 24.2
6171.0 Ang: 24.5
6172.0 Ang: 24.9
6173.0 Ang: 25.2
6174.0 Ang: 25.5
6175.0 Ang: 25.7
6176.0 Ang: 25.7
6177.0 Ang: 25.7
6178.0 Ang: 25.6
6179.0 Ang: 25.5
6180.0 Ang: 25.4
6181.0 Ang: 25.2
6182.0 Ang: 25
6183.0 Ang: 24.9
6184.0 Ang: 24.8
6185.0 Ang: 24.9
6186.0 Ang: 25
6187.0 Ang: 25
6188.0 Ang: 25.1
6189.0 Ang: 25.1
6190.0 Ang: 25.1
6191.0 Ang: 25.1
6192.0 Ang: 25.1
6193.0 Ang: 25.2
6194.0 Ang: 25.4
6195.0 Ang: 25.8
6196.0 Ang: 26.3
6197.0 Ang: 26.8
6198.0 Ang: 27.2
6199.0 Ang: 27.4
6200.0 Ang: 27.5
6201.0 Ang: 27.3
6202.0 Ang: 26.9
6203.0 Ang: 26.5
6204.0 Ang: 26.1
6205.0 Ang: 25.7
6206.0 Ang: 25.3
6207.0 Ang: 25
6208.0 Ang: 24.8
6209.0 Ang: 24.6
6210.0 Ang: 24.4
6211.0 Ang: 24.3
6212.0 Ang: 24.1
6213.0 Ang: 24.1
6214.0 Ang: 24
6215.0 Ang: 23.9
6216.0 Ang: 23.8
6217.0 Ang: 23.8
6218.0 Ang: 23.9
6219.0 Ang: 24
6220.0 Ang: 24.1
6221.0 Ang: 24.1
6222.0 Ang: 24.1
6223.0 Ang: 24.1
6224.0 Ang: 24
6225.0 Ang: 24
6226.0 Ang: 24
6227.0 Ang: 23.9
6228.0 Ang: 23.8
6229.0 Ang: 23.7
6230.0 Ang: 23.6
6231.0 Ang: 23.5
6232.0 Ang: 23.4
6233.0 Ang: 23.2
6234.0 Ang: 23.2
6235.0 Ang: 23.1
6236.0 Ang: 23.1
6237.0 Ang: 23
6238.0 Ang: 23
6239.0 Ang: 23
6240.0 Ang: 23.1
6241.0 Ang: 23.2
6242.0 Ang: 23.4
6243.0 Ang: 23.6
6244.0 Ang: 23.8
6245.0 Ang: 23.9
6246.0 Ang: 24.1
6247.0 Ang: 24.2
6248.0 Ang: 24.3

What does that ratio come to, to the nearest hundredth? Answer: 1.05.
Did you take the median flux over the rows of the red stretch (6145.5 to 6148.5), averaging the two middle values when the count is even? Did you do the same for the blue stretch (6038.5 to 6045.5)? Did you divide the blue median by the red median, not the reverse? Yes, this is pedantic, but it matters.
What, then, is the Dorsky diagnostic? 1.06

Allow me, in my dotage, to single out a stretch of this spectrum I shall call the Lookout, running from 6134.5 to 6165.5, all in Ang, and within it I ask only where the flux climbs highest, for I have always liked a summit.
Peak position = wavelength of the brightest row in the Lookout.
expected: 6135.0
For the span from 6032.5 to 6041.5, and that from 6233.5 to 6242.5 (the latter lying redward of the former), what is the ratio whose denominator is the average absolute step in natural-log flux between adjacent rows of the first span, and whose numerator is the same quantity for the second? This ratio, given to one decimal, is 1.0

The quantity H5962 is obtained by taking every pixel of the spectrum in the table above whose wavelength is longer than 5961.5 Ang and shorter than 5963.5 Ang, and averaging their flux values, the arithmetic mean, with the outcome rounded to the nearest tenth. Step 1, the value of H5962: 26.4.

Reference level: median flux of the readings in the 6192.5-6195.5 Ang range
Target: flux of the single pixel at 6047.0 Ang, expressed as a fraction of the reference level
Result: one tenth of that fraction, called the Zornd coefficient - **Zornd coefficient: 0.109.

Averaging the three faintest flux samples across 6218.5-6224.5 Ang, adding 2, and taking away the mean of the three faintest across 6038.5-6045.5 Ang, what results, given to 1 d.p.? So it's -1.2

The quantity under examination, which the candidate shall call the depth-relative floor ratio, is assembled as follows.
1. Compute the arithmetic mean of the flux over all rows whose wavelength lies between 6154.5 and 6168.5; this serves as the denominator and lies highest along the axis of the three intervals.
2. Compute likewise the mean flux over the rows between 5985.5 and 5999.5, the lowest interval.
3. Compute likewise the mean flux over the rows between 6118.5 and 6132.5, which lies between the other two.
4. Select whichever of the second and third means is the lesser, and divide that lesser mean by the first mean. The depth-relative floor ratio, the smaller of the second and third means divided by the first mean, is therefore 1.16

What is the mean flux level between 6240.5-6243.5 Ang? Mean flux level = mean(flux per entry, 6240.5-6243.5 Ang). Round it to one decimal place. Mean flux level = 23.4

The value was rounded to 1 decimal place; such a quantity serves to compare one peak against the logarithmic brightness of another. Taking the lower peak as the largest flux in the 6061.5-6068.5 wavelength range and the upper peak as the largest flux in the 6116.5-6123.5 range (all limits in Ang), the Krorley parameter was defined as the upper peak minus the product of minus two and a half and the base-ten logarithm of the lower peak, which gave 30.6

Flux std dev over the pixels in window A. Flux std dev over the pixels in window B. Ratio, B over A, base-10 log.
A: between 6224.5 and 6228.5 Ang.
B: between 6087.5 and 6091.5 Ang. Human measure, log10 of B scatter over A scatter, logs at -0.3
